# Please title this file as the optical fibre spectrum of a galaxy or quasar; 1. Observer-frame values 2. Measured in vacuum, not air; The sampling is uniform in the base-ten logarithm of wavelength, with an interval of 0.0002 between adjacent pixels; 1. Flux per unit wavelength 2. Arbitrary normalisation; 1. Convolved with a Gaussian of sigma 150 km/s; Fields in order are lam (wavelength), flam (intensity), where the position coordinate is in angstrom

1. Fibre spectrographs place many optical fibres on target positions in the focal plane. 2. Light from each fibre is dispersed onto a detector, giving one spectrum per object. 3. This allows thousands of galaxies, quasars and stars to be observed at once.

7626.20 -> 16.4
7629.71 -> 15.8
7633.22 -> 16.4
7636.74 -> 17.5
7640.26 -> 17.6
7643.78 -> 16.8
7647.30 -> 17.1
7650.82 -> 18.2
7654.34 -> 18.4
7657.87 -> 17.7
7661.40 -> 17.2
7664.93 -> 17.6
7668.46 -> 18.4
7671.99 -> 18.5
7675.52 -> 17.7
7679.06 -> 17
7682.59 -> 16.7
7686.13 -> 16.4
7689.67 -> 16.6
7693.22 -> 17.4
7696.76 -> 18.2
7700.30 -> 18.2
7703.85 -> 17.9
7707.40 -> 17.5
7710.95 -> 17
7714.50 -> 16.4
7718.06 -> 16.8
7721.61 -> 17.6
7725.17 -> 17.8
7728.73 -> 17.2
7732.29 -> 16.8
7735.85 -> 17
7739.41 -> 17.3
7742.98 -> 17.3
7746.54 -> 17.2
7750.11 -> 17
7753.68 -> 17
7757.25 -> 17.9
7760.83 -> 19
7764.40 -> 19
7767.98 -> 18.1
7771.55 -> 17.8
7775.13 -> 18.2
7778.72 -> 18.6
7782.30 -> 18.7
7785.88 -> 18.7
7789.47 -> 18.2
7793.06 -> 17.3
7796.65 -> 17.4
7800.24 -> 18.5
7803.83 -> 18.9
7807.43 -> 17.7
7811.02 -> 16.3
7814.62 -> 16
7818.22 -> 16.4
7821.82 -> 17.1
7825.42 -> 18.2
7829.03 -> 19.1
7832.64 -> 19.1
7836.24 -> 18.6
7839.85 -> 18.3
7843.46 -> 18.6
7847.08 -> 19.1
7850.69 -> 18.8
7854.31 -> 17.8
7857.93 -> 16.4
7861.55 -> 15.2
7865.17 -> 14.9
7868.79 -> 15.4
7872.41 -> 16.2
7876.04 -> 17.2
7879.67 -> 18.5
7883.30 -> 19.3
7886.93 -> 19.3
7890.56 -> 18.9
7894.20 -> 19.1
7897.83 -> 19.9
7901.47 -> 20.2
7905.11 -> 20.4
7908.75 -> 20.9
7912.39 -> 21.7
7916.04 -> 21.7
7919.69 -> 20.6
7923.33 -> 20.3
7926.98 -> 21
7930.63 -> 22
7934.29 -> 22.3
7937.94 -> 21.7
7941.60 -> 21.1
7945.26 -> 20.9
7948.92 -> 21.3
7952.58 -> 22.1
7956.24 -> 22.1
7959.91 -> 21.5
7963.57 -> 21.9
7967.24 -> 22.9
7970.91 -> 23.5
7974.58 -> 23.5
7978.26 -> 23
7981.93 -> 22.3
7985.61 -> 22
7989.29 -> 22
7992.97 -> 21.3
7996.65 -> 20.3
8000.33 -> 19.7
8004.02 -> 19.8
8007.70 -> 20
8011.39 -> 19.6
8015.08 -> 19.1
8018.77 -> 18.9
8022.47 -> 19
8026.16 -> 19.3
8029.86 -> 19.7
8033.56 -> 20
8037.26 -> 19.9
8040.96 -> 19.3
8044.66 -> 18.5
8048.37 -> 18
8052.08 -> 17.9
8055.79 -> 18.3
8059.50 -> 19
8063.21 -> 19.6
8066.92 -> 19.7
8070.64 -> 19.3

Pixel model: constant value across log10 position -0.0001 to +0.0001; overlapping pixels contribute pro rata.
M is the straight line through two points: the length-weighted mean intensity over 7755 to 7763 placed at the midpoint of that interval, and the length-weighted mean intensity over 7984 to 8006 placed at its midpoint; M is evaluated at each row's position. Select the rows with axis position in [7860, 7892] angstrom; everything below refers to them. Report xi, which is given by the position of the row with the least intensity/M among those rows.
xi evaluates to 7865.17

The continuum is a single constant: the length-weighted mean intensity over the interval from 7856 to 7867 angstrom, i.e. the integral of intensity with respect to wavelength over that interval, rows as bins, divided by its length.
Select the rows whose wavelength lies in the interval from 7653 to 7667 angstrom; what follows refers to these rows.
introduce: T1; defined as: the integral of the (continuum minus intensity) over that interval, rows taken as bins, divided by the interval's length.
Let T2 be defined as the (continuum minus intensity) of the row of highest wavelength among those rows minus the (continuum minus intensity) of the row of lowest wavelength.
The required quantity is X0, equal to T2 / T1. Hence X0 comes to -0.37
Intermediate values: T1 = -2.2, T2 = 0.8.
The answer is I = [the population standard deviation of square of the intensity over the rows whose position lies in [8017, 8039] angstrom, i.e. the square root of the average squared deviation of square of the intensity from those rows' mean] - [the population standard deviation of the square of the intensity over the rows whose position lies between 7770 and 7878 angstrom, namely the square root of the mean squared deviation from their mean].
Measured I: -26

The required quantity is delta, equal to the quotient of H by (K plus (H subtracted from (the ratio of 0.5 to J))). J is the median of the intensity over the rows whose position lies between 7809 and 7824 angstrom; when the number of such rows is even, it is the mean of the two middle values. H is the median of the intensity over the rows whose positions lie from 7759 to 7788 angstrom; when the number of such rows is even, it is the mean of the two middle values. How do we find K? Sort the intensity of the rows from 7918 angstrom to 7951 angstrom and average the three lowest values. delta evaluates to 9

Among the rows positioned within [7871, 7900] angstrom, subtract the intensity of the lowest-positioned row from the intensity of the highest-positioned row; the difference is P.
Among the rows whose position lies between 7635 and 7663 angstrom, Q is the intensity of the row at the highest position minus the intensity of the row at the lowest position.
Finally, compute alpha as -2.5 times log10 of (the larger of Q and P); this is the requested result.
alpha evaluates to -1.4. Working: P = 3.7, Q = -0.3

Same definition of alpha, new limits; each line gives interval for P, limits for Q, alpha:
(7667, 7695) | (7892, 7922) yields -0.4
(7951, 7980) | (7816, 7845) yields -0.9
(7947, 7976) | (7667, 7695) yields -0.9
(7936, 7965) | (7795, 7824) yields 1.7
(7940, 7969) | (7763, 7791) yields -0.6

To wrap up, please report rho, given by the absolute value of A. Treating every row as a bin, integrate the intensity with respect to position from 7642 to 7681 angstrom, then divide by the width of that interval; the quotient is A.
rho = 17.7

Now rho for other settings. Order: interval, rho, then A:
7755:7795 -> 18.3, 18.3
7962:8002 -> 22.0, 22.0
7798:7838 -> 17.8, 17.8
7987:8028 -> 19.9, 19.9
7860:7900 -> 17.7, 17.7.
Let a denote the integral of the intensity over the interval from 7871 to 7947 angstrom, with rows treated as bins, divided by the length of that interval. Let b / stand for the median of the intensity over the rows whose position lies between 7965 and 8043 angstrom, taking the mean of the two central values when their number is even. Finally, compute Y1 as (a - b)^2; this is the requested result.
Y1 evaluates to 0.0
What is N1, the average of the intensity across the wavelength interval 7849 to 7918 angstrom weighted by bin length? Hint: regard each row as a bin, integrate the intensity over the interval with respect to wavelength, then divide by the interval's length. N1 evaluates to 18.5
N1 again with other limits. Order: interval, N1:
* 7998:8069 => 19.2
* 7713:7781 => 17.6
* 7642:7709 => 17.6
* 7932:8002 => 21.9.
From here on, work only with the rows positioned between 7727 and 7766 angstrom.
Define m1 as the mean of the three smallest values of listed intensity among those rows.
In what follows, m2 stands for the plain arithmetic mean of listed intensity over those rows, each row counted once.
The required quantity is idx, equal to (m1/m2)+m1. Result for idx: 17.9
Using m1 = 16.9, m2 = 17.5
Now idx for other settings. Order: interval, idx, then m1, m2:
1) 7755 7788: 18.9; 17.9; 18.4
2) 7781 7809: 18.4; 17.5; 18.2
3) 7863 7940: 16.3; 15.5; 19.6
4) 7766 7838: 17.1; 16.2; 17.9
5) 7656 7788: 17.4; 16.5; 17.6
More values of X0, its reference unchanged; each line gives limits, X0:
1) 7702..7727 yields -0.06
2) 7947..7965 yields 0.10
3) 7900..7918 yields 0.27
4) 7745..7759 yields 0.40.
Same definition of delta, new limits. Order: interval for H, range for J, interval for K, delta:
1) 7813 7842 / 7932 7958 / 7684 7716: -10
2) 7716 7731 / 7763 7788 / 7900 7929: 6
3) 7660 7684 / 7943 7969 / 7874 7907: 28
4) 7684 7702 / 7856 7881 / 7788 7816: -21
